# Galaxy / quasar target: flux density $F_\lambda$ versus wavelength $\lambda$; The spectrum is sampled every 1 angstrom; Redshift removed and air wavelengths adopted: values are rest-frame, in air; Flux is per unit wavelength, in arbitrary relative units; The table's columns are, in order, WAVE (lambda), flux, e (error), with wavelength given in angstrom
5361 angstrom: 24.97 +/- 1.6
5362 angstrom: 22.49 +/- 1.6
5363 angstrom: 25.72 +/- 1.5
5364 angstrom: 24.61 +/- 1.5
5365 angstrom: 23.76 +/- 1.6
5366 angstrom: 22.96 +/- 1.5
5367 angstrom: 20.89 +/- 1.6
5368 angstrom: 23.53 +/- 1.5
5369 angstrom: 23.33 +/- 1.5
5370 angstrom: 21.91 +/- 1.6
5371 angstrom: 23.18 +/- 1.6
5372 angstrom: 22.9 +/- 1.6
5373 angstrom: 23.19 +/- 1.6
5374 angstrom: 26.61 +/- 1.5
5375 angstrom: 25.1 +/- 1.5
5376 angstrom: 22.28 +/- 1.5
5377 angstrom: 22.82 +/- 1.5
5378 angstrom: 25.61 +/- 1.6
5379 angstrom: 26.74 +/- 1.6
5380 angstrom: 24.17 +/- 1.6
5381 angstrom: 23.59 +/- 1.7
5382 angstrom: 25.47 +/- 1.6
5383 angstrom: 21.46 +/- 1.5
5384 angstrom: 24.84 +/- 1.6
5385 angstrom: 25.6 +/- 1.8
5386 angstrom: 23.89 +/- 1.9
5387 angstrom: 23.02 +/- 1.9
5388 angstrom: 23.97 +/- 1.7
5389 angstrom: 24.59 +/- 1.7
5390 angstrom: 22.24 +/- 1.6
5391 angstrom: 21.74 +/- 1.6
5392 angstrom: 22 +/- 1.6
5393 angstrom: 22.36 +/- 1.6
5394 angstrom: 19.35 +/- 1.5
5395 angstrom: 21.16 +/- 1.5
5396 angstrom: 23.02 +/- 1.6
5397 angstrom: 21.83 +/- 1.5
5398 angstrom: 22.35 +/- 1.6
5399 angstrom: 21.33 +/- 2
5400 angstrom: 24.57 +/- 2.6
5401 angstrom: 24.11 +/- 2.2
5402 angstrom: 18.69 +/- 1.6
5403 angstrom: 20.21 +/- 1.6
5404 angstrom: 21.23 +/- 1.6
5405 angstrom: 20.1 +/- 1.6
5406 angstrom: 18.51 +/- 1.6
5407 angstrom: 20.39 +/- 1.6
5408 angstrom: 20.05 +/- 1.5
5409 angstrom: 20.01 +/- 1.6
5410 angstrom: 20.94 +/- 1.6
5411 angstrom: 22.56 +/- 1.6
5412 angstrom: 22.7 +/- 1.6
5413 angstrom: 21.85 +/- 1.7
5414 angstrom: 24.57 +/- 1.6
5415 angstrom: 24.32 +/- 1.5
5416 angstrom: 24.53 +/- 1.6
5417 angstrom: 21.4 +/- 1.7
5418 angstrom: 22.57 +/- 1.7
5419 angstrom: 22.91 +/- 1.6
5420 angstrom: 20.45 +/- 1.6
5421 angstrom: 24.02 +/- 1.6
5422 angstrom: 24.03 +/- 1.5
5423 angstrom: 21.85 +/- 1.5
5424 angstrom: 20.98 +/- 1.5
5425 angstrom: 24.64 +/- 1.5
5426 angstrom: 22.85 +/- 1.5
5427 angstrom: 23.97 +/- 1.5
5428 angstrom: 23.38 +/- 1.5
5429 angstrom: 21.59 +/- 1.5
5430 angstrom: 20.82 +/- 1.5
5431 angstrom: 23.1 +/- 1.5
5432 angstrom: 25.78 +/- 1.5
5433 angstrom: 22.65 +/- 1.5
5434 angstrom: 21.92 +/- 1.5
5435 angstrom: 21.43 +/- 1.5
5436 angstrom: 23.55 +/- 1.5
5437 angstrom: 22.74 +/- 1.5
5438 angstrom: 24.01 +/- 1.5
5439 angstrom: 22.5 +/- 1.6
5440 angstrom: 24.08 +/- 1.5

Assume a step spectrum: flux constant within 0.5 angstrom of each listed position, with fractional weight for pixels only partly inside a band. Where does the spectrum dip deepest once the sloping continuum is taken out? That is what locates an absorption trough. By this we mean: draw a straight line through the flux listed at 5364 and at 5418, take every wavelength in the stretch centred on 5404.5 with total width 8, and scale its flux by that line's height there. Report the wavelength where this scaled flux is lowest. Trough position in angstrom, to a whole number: 5406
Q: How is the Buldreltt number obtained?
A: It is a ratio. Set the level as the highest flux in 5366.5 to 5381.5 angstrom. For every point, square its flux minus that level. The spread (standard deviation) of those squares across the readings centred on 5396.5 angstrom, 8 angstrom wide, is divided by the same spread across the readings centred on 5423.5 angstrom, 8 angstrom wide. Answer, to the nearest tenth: 1.1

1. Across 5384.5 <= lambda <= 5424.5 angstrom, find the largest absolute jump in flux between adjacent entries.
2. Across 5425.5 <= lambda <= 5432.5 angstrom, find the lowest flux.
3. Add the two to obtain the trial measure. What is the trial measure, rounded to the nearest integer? 26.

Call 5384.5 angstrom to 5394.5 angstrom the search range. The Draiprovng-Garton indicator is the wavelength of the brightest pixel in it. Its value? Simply 5385 angstrom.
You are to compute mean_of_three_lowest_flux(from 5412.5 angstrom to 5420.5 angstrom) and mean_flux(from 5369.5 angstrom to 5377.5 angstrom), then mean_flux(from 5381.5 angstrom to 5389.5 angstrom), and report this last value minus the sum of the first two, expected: -20.6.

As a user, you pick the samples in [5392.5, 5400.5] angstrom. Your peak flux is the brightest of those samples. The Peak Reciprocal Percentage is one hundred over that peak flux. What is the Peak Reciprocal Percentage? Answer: 4.07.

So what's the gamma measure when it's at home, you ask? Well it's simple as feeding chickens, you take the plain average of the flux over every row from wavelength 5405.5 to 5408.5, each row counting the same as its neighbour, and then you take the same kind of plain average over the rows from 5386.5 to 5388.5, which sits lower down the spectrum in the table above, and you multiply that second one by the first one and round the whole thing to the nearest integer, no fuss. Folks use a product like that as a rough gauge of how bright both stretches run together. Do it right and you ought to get 462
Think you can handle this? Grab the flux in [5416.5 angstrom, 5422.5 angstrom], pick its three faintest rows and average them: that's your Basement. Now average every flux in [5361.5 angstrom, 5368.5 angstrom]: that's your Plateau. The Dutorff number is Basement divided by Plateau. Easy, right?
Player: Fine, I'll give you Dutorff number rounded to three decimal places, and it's 0.917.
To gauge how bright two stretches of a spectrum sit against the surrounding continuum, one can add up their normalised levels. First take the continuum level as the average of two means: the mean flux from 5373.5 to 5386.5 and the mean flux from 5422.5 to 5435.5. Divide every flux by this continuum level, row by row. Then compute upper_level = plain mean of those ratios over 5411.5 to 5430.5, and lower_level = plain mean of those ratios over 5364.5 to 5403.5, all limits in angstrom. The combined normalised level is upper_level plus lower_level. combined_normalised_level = 1.95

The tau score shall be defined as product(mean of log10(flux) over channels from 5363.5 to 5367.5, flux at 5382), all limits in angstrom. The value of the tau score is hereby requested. 34.7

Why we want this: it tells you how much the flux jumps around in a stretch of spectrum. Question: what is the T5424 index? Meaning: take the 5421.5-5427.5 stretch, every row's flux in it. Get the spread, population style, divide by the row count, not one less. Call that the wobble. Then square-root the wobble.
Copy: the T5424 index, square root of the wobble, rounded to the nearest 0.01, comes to 1.14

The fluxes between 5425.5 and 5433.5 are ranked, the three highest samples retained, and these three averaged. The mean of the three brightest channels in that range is 24.4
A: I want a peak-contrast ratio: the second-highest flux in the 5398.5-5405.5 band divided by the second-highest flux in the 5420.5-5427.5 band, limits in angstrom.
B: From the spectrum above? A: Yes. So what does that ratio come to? 1.00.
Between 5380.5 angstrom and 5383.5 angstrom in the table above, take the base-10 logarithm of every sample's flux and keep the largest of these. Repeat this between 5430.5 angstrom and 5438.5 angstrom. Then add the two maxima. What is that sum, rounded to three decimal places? 2.817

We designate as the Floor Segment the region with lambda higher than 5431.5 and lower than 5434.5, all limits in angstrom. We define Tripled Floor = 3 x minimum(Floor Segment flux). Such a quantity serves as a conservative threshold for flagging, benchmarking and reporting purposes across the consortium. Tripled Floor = 66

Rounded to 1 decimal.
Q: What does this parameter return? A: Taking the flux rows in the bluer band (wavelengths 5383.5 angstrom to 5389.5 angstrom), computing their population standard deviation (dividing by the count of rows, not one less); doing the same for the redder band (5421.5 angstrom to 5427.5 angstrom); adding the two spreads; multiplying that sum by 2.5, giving 5.3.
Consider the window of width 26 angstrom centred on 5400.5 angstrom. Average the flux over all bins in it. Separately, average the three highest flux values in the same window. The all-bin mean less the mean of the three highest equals -2.8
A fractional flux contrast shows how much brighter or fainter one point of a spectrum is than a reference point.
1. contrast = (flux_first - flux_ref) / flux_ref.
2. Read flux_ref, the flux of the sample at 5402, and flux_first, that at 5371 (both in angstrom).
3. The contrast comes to 0.24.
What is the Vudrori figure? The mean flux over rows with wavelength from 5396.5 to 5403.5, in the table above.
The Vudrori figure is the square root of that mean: 4.68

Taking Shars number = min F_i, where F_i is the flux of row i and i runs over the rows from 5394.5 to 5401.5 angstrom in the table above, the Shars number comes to 21.16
